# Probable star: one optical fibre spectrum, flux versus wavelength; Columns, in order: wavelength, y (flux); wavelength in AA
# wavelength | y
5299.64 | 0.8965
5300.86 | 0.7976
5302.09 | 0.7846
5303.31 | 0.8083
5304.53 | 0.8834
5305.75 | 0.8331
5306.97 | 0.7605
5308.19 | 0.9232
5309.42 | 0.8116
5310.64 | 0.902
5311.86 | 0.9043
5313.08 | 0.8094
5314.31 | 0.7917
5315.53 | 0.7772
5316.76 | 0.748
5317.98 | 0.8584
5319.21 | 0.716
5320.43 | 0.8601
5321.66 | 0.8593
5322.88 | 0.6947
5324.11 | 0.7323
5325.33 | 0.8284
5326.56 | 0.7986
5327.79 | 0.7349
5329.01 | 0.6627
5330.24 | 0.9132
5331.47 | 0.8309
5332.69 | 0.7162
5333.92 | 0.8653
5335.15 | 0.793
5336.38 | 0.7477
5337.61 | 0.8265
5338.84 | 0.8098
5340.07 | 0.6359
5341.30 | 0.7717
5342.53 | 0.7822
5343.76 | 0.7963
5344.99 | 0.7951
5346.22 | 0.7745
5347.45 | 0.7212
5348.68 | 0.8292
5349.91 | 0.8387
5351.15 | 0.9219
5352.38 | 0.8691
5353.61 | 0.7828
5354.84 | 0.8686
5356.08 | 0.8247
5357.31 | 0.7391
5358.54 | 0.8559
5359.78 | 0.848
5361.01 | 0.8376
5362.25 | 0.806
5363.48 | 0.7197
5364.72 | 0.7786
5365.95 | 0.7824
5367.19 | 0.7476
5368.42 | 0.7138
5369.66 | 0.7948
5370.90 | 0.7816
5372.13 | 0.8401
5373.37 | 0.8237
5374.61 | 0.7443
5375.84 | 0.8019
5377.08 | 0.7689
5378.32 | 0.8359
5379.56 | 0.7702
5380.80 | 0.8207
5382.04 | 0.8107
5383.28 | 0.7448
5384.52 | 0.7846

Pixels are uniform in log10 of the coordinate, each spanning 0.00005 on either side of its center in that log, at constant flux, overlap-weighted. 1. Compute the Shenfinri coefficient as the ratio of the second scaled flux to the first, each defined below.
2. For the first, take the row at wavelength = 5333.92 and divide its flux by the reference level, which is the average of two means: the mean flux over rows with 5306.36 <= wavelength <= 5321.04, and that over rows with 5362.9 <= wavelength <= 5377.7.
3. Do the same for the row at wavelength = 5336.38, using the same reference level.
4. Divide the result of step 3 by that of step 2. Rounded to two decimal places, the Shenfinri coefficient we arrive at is 0.86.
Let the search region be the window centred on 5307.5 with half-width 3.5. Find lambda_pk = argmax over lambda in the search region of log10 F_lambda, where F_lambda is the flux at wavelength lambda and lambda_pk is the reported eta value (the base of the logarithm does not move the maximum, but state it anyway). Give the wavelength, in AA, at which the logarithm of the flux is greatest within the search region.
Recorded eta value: 5308.19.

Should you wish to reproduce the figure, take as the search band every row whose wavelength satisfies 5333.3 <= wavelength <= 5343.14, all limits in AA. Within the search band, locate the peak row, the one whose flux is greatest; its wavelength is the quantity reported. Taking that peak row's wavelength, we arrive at 5333.92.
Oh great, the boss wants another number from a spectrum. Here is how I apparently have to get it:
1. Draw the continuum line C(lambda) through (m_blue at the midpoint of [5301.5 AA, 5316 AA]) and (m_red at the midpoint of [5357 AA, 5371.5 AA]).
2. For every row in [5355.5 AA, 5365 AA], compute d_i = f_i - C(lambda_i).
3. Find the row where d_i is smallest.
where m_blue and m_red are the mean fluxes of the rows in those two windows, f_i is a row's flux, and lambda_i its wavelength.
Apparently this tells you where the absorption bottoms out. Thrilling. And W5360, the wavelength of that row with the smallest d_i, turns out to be 5363.48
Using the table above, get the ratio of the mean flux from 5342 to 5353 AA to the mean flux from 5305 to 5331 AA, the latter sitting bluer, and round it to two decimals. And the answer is 1.01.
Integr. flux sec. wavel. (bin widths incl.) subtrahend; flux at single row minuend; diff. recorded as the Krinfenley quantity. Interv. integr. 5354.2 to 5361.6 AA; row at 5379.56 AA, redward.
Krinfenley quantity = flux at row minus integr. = -5.4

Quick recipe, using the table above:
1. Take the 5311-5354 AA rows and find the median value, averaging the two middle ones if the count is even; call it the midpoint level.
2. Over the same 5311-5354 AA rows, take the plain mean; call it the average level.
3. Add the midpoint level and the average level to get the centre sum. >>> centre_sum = 1.59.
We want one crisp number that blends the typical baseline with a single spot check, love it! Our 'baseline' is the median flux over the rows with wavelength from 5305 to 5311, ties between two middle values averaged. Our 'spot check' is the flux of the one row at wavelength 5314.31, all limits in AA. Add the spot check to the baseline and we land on 1.62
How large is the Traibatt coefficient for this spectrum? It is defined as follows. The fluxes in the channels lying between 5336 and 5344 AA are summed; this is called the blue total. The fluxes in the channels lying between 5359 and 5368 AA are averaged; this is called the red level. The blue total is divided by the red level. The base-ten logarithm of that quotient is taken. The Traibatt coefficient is 0.833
